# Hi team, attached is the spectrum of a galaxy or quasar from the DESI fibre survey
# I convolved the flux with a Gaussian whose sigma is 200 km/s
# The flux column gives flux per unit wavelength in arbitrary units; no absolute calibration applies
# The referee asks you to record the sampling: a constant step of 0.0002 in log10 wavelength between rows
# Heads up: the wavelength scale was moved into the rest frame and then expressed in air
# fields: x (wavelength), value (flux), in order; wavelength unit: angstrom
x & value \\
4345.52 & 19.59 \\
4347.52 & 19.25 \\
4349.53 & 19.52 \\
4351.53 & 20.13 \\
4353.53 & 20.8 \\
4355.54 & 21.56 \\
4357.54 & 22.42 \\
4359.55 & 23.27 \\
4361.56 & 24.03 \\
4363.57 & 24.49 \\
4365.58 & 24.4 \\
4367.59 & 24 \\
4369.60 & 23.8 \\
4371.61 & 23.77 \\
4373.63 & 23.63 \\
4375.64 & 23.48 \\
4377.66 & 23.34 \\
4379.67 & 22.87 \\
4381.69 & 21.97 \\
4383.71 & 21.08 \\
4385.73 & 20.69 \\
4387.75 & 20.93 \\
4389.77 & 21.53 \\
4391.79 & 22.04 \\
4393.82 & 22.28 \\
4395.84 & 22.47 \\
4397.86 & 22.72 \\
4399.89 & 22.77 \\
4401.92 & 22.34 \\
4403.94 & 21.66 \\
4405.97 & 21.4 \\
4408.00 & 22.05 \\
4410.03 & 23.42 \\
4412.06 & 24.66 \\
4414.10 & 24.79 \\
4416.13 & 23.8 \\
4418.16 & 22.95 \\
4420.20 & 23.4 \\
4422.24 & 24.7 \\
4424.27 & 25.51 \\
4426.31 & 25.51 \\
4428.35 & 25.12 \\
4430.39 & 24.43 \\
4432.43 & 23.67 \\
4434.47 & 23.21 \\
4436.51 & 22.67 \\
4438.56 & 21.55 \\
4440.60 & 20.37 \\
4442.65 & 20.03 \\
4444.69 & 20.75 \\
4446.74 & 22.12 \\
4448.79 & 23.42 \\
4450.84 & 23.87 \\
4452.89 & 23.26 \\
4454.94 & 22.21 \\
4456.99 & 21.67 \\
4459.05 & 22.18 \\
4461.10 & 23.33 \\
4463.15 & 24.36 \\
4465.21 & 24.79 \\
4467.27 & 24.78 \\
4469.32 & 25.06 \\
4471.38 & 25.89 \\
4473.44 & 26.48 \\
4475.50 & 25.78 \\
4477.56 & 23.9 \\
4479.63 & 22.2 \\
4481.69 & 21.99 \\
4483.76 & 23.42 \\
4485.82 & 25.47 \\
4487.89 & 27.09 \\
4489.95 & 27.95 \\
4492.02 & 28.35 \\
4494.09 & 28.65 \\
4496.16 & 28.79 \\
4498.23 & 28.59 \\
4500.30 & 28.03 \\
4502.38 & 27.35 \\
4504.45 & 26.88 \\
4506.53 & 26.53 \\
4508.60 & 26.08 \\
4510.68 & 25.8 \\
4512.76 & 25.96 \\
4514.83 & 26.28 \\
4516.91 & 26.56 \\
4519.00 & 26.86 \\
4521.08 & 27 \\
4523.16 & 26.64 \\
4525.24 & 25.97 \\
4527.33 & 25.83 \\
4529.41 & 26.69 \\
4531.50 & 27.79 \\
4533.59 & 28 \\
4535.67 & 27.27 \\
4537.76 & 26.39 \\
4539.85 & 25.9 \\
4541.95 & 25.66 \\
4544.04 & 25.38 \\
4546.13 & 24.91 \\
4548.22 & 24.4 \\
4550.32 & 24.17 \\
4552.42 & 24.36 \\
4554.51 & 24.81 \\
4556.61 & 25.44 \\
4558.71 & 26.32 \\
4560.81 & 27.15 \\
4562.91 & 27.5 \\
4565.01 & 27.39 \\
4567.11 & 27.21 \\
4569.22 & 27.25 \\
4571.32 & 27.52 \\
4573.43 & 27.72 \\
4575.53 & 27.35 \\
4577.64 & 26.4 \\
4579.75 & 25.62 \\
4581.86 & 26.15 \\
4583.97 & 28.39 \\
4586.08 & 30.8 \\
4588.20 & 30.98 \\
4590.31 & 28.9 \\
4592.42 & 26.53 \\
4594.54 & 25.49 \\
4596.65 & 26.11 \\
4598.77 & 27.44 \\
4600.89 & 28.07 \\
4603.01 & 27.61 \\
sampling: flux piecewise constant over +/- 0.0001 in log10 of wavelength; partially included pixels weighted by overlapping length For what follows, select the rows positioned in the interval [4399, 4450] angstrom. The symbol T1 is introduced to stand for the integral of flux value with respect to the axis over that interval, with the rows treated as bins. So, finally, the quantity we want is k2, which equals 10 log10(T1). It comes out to 30.7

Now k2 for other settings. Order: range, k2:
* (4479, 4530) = 31.3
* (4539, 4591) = 31.4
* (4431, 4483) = 30.8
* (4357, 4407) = 30.5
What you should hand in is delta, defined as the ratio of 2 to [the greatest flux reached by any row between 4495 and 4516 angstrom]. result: 0.069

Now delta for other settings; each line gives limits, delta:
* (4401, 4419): 0.081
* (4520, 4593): 0.065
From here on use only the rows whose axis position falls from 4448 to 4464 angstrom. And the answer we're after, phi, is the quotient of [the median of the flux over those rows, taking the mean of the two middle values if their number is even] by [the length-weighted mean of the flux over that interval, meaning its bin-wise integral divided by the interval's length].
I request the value 1.01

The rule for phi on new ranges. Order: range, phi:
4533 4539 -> 1.00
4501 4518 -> 1.00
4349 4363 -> 0.99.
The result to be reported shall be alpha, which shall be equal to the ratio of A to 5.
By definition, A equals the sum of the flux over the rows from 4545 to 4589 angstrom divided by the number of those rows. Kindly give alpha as 5.4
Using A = 26.8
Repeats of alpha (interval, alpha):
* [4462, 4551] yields 5.2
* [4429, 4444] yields 4.5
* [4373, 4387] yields 4.5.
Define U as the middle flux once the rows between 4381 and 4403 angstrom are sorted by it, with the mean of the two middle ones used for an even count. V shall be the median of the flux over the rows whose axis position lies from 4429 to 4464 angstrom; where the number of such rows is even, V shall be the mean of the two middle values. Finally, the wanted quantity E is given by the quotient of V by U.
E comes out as 1.03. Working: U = 22.0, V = 22.7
